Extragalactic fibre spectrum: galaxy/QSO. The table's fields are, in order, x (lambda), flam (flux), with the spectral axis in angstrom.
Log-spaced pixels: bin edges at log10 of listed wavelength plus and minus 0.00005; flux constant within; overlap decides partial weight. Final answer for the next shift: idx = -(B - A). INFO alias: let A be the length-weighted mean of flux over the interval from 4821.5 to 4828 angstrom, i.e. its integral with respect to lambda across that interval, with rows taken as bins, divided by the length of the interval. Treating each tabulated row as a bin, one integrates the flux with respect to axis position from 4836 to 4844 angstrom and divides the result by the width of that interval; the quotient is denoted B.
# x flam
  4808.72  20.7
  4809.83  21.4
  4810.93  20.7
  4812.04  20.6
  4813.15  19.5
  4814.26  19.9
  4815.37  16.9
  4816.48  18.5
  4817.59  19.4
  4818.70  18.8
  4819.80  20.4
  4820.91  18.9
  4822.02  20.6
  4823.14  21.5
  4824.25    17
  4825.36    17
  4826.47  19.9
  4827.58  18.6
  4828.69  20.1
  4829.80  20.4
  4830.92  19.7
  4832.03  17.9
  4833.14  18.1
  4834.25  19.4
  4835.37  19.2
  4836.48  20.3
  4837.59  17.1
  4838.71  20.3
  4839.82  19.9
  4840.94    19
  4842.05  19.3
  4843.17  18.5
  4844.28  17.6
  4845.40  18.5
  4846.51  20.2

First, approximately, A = 19.1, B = 19.1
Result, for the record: -0.05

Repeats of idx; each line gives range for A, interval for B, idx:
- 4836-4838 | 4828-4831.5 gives -1.19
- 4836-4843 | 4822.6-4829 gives 0.26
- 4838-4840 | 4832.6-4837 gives 0.66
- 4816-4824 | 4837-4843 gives 0.56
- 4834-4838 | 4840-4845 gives 0.36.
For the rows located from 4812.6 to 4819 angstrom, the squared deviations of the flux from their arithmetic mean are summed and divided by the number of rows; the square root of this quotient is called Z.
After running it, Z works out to 0.98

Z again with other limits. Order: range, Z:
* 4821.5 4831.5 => 1.48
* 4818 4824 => 1.04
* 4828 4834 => 1.04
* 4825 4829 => 1.24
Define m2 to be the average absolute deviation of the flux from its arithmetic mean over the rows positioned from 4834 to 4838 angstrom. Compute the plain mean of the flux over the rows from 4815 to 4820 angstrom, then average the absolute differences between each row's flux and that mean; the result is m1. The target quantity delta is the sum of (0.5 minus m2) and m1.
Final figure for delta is 0.43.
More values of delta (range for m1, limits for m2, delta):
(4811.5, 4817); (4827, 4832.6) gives 0.73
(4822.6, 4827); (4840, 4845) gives 1.80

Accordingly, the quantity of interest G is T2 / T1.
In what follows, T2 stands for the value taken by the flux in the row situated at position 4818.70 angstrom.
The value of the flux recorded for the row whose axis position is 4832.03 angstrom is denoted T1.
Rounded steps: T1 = 17.9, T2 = 18.8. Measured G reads 1.05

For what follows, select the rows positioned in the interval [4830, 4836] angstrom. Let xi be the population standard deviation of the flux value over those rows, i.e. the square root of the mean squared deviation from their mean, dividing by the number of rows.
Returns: 0.7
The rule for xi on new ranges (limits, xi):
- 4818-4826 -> 1.6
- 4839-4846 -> 0.7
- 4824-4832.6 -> 1.3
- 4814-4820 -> 1.1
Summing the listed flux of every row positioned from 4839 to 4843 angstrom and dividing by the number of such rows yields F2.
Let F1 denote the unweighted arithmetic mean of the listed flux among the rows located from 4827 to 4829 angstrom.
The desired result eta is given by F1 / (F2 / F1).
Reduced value 19.3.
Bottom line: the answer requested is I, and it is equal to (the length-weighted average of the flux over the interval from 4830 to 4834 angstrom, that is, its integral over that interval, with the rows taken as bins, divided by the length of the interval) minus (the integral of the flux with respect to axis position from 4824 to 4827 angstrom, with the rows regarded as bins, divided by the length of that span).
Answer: 0.7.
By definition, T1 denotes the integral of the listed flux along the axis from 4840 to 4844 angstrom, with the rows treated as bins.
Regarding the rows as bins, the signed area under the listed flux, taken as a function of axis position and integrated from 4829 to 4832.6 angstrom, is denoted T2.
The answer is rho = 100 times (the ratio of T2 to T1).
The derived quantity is 92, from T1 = 75.7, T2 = 70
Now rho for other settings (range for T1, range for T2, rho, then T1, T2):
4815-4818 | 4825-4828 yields 102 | 54.9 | 56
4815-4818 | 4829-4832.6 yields 127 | 54.9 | 70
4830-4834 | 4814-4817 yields 73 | 75.2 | 55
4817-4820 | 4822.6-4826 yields 108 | 58.4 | 63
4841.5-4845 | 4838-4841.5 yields 106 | 64.6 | 69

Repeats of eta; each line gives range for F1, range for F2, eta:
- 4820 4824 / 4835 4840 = 21.4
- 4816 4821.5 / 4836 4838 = 19.7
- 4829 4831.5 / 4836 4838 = 21.5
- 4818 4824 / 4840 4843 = 21.0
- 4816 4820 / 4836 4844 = 19.4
